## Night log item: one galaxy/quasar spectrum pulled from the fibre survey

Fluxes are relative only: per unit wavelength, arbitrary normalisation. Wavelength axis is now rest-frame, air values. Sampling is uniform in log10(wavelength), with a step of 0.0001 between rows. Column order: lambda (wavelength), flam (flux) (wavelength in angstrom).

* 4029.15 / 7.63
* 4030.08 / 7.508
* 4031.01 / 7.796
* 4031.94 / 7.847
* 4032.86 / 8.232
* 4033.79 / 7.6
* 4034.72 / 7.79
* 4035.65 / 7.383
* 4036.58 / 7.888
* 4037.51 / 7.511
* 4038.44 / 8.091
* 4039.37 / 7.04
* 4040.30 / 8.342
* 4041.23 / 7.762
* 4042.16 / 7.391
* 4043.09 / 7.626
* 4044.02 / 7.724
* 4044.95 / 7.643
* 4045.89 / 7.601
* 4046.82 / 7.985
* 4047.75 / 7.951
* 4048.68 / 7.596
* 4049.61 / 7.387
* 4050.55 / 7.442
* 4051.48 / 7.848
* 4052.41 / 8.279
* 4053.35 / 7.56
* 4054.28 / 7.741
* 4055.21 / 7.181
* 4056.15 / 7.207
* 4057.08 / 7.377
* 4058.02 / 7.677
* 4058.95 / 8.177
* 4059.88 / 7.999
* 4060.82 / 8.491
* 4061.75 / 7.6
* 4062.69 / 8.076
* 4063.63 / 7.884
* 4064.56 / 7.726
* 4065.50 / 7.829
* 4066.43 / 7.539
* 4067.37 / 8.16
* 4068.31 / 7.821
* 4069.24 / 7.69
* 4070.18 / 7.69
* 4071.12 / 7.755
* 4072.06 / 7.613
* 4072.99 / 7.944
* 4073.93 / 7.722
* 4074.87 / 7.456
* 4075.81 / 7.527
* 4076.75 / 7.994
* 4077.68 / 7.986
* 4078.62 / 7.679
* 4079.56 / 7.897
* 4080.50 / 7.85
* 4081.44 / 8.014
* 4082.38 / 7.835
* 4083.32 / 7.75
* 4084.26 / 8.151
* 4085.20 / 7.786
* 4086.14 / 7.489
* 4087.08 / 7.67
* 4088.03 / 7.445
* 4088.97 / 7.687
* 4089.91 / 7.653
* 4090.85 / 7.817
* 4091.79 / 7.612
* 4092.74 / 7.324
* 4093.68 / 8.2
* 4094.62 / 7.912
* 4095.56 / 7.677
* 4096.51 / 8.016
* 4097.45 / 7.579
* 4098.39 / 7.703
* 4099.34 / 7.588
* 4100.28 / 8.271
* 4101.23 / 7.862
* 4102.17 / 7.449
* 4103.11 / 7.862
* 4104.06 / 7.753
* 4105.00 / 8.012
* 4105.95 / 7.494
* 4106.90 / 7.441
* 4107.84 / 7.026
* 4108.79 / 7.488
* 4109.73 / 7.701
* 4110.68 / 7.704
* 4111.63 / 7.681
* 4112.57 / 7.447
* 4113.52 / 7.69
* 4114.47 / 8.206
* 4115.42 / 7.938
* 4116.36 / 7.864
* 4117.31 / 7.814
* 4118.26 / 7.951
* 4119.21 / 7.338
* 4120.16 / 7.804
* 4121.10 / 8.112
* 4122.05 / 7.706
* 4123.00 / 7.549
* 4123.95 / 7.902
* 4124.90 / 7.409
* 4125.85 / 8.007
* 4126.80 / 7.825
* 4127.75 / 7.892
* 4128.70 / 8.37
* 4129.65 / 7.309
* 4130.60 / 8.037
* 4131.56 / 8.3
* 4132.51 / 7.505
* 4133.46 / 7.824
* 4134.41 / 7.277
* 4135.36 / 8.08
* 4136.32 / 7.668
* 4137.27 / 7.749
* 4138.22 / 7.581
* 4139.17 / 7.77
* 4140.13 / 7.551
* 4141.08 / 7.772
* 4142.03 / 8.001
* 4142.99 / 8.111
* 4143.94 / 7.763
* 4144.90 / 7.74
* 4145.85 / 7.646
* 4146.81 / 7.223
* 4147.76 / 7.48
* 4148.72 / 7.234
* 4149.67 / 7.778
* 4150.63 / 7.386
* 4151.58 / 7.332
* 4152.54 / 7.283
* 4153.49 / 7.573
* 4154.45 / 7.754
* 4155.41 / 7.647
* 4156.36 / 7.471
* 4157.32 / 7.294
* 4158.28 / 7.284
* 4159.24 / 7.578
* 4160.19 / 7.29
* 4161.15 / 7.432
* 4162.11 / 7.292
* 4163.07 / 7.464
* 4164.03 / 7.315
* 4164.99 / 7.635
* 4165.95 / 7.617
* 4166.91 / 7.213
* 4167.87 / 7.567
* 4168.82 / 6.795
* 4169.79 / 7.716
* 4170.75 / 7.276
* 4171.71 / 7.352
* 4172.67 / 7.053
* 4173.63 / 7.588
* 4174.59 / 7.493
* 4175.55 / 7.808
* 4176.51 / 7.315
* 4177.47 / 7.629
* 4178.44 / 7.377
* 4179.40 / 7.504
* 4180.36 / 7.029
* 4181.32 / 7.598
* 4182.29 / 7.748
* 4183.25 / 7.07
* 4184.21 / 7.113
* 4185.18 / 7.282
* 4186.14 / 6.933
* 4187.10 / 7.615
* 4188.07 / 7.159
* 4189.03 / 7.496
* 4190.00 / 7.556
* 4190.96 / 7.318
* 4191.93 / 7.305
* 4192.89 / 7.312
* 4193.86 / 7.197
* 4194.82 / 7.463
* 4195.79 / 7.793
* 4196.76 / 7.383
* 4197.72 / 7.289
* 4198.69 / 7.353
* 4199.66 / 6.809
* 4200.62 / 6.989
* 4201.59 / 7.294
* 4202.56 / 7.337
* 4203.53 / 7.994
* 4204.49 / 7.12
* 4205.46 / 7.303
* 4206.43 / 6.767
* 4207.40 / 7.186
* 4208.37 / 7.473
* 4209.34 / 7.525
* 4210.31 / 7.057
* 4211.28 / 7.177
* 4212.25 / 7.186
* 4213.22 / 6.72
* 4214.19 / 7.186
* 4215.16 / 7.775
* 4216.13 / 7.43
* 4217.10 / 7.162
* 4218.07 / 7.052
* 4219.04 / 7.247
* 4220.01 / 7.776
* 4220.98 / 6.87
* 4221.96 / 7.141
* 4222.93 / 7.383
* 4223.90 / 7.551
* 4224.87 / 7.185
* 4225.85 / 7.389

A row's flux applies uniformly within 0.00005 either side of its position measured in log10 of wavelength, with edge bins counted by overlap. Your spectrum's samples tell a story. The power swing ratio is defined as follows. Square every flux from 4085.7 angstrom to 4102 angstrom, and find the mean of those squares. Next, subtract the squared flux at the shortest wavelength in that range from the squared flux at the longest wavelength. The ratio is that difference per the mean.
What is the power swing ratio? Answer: 0.10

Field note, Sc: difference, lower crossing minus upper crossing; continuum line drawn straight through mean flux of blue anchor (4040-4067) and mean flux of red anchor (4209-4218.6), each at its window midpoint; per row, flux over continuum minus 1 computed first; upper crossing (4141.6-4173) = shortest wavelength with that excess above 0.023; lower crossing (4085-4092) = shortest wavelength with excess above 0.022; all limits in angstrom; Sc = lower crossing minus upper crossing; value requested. -51.2 angstrom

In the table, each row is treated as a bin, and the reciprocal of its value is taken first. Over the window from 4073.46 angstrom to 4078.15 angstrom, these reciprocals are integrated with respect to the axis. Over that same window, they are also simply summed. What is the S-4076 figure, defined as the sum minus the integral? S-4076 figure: 0.040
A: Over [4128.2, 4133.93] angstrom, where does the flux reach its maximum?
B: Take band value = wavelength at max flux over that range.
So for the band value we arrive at 4128.70 angstrom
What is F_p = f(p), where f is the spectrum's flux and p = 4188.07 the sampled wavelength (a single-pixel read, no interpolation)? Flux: 7.159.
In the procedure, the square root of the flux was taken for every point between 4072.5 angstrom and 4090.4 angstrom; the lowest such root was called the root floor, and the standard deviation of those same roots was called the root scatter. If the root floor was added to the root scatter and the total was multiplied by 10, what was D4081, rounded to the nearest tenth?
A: 27.6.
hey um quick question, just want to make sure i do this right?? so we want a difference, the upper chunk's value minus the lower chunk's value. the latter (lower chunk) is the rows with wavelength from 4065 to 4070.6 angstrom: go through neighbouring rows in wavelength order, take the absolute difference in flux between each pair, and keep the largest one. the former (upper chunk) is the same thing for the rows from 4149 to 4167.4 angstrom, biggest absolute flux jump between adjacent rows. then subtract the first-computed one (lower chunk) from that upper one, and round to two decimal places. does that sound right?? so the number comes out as -0.22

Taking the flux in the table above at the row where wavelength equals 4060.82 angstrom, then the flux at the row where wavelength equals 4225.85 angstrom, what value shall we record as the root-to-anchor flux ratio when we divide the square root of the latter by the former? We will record 0.320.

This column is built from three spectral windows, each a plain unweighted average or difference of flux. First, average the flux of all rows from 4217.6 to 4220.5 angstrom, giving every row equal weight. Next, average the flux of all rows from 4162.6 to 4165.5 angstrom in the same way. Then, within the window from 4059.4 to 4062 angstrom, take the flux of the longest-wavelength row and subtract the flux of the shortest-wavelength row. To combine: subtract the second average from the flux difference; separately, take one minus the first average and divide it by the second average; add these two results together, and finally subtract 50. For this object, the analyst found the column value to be -58.7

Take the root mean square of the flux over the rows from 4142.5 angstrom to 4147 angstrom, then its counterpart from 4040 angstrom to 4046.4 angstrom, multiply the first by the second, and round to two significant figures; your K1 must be 60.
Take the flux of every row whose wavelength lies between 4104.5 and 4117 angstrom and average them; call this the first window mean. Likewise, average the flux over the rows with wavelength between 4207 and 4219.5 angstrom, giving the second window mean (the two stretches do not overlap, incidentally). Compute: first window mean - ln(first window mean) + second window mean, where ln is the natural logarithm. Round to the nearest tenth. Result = 12.9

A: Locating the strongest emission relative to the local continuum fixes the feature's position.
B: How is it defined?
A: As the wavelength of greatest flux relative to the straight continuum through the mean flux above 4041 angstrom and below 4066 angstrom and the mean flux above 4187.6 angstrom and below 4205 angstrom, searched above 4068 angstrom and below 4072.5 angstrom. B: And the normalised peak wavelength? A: 4068.31 angstrom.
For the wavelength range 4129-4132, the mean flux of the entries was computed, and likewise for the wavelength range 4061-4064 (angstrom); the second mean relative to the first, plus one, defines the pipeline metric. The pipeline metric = 2.00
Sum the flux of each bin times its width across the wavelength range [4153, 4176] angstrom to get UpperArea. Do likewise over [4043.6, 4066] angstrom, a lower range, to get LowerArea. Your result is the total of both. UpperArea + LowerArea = 345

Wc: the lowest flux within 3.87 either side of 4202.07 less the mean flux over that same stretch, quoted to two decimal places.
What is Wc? -0.47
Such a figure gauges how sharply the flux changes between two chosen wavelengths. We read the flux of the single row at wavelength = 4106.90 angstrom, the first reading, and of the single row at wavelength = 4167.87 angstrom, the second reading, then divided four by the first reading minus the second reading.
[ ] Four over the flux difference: -32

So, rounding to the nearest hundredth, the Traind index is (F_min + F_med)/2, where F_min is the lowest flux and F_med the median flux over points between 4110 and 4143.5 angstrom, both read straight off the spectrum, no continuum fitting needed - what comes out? 7.54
